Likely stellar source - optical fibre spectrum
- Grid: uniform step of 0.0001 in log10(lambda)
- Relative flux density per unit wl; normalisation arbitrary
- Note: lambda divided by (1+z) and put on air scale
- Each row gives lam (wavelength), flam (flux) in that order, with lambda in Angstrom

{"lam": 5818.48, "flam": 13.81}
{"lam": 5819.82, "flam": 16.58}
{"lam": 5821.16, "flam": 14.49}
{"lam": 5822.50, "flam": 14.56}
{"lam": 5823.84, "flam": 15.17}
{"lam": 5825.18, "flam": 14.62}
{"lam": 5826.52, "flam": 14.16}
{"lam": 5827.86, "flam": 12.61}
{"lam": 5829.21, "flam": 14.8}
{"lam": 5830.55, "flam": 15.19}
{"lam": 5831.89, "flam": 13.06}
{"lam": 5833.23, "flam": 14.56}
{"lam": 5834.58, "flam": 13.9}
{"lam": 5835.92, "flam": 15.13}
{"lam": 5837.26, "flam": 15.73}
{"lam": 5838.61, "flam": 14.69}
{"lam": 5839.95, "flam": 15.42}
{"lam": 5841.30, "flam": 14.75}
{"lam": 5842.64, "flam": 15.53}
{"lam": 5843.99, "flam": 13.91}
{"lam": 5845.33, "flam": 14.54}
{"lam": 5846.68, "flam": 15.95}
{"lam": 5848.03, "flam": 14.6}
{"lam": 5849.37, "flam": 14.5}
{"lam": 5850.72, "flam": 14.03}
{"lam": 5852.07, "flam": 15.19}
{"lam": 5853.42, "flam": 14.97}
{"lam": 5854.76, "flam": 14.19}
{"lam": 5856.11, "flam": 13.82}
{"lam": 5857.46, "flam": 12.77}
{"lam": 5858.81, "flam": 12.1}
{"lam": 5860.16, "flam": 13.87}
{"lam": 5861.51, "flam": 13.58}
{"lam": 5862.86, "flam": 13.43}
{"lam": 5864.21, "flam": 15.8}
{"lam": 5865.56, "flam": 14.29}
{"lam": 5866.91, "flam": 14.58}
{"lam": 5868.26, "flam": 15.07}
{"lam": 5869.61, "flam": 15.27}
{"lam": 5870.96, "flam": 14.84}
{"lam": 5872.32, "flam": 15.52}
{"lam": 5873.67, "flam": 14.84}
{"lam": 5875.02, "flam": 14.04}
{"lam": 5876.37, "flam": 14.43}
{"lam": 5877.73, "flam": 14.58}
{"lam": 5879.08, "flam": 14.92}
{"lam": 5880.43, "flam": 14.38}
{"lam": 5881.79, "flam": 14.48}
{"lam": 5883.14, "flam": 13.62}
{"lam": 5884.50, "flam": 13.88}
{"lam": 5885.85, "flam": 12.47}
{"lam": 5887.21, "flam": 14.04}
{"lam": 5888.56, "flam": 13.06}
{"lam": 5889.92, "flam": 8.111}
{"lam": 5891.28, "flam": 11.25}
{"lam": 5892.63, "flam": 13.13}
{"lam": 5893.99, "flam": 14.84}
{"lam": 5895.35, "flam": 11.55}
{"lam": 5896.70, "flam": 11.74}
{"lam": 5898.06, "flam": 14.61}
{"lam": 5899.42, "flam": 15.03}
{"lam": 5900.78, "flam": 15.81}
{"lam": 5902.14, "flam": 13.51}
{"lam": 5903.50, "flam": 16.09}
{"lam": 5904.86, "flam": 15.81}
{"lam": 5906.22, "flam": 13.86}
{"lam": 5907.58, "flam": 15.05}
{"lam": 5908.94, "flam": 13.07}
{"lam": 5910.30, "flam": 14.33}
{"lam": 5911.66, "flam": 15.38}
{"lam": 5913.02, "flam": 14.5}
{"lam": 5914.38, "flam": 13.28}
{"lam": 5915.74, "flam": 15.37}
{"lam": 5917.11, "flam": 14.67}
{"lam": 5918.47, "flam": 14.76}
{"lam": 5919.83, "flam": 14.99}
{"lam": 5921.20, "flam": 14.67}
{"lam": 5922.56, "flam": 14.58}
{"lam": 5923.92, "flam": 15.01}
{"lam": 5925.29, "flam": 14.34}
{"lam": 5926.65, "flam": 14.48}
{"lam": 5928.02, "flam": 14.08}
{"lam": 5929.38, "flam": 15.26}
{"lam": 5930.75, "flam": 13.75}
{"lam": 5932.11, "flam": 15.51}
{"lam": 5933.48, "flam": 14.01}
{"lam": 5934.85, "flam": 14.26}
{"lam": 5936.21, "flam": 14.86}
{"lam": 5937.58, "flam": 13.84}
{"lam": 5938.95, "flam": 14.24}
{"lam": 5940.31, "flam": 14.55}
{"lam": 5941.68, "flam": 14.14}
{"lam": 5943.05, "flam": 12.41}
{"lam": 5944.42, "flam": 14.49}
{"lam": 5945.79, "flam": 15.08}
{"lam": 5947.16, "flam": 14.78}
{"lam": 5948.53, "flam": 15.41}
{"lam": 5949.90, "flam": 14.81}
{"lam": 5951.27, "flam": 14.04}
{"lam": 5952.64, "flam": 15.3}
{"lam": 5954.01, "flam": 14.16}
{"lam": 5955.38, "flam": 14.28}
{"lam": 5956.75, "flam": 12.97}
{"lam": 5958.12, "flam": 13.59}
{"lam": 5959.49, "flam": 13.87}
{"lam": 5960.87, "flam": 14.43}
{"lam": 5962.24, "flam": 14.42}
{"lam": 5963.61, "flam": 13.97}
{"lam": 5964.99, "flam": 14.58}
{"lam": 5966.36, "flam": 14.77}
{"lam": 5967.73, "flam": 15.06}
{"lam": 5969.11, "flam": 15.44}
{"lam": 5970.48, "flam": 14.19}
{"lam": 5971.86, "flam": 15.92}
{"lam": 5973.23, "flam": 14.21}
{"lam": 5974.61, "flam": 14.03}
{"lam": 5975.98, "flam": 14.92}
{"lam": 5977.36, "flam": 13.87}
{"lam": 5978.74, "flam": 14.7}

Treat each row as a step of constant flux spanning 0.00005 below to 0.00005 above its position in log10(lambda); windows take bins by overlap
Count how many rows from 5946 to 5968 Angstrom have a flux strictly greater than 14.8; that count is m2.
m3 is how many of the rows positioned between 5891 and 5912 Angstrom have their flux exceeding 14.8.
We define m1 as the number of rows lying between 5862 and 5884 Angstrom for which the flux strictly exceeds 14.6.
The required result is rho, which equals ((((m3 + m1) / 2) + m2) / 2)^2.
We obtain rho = 30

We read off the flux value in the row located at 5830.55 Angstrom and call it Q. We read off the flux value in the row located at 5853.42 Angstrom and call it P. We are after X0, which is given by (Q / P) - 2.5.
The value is -1.49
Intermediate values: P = 14.97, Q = 15.19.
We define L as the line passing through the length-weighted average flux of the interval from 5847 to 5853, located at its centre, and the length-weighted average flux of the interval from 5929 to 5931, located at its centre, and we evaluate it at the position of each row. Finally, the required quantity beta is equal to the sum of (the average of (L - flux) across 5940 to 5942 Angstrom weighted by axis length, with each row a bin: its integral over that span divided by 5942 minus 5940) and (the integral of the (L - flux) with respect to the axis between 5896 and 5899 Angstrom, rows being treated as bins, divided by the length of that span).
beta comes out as 1.4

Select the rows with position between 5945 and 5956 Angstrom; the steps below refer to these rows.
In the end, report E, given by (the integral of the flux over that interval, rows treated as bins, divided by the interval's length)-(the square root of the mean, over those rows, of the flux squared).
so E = -0.008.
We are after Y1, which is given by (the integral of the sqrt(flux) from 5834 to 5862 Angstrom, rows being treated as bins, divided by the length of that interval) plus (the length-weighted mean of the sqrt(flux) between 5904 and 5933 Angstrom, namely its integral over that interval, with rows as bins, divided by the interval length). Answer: 7.62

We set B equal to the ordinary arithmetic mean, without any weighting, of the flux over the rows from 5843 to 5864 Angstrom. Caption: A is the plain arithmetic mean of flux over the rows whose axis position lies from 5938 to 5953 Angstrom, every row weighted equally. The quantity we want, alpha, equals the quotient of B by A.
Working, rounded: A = 14.5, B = 14.1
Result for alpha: 0.97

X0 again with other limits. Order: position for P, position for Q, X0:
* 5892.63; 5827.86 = -1.54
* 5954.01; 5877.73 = -1.47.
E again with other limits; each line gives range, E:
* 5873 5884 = -0.015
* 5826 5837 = 0.035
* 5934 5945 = -0.023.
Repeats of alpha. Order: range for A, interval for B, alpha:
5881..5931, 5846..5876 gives 1.03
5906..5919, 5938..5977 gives 1.00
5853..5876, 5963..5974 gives 1.03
